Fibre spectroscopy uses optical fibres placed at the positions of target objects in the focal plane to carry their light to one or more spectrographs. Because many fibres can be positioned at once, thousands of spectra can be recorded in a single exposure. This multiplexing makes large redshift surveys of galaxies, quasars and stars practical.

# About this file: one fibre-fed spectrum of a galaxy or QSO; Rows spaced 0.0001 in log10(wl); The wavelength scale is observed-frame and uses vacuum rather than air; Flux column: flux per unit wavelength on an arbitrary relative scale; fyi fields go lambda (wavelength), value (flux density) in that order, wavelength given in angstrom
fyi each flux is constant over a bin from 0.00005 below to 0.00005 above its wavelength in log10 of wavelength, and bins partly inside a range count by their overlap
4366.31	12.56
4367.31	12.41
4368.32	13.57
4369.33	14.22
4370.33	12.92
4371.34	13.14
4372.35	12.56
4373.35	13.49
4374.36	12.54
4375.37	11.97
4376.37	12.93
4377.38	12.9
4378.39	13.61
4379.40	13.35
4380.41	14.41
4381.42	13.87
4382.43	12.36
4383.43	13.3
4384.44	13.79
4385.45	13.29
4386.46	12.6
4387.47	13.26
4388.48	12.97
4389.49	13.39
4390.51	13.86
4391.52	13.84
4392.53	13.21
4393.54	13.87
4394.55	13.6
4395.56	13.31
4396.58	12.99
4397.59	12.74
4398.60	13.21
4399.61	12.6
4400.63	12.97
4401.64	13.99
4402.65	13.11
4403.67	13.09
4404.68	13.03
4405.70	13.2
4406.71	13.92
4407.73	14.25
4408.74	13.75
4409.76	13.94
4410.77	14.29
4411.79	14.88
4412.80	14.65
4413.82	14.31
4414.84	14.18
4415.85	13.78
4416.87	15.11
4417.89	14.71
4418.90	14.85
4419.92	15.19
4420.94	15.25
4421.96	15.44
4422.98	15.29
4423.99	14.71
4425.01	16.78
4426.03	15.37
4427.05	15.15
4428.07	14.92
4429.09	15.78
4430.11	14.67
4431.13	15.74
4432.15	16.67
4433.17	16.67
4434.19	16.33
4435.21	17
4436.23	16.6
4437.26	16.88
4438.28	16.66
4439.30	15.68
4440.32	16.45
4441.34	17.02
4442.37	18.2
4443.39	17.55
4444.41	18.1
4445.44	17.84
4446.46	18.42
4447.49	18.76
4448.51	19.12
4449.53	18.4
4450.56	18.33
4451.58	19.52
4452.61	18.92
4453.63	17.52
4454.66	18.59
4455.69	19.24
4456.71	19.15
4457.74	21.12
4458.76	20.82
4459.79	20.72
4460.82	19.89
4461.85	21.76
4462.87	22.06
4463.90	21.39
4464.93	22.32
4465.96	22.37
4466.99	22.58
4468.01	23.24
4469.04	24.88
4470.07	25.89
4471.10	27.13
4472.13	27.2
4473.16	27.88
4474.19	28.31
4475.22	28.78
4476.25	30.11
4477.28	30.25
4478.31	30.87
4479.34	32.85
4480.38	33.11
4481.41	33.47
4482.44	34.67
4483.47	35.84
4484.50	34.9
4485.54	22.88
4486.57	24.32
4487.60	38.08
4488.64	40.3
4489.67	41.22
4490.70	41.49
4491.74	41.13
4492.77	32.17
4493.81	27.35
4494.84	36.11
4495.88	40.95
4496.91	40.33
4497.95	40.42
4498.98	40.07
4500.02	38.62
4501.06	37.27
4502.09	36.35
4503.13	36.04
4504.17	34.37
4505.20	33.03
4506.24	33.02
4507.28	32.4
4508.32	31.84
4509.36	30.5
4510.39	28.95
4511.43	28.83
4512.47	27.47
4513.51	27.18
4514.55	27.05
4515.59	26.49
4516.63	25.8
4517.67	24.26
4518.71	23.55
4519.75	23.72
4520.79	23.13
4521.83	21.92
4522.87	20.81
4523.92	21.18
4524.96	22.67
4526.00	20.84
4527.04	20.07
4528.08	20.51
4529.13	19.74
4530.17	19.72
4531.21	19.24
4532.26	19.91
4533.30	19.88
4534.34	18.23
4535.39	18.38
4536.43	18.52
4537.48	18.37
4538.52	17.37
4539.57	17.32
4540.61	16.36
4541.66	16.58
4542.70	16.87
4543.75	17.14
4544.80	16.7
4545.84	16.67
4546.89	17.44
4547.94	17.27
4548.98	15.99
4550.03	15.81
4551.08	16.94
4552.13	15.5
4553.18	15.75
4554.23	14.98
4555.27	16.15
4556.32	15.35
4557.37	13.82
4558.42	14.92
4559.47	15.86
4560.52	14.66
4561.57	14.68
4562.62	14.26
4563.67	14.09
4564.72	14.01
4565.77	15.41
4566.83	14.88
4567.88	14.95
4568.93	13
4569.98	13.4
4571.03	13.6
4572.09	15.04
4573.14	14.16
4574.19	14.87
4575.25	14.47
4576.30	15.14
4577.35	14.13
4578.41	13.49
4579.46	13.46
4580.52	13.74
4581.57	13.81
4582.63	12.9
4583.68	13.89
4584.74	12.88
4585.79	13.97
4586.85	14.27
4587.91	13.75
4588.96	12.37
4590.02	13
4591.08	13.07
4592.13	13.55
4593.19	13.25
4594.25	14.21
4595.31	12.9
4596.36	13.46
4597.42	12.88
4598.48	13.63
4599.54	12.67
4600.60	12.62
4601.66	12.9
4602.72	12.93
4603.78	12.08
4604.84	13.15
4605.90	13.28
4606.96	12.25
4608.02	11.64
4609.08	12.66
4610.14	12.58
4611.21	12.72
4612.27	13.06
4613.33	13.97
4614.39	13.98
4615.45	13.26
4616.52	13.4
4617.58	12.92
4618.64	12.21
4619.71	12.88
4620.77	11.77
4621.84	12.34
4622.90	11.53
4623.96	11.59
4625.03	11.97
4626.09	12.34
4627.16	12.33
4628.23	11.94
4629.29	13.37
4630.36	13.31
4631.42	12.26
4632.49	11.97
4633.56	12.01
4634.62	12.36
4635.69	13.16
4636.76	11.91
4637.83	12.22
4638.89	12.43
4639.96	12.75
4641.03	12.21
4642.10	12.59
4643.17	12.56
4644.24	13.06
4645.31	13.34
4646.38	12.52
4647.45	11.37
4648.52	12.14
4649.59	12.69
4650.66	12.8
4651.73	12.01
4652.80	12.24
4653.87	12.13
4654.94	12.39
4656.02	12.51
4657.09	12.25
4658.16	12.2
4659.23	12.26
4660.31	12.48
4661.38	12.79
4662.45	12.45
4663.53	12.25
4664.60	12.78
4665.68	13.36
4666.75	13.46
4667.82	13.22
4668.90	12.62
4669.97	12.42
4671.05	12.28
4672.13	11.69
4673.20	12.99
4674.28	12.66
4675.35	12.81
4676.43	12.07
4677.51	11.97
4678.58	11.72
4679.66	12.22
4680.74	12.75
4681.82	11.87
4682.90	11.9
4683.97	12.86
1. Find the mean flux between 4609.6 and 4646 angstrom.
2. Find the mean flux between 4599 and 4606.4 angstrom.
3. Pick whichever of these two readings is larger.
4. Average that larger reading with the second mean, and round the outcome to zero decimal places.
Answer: 13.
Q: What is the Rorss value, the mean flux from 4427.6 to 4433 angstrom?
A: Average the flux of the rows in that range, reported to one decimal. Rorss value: 15.6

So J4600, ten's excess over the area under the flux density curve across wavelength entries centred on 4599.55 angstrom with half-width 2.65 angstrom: -58.5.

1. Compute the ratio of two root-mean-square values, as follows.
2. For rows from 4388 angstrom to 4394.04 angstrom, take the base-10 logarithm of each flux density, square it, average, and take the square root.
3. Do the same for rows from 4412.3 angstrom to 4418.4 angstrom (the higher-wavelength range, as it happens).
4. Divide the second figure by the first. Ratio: 1.03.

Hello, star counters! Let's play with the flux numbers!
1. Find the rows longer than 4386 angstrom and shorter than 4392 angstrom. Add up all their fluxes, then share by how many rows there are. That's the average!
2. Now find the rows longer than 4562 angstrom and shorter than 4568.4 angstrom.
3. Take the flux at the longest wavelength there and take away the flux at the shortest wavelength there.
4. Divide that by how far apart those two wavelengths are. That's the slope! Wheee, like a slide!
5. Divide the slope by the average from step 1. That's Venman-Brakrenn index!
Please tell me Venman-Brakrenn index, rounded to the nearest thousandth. 0.010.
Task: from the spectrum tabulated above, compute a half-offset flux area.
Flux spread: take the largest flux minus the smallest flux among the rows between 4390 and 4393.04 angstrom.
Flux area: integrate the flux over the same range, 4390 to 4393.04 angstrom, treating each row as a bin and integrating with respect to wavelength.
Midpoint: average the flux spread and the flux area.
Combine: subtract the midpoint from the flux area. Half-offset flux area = 20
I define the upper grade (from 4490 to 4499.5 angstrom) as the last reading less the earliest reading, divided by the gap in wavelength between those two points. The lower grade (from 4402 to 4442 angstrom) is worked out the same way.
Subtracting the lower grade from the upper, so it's -0.27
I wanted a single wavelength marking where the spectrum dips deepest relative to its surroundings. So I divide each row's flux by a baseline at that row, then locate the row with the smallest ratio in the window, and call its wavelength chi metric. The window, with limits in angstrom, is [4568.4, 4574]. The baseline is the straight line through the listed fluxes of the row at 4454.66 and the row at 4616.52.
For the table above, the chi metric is 4568.93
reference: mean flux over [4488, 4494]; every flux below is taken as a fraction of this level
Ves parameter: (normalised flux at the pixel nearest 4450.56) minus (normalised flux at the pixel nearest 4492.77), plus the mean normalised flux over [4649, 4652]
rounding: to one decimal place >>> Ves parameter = 0.0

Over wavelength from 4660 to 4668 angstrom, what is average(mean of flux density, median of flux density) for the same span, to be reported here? 12.8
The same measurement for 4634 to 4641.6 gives 12.4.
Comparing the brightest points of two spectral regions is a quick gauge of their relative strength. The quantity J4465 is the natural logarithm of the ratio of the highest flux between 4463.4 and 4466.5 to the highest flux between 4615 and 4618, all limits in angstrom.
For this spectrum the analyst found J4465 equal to 0.5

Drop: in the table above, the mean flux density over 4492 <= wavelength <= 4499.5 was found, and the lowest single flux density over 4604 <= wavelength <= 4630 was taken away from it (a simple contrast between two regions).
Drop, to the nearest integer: 25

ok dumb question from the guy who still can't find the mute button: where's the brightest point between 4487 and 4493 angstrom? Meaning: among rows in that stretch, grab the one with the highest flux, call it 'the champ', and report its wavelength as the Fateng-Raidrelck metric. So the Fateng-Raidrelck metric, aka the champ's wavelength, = 4490.70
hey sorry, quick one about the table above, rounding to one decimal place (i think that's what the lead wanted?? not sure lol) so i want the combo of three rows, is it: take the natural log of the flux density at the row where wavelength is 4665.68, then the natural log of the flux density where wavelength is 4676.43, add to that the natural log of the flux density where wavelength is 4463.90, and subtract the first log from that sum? 3.0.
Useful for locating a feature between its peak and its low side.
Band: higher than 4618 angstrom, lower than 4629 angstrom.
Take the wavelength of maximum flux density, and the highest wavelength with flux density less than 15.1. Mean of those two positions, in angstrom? 4624.0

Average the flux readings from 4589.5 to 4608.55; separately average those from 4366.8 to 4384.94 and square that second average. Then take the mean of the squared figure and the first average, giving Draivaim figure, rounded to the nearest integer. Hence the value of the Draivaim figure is 93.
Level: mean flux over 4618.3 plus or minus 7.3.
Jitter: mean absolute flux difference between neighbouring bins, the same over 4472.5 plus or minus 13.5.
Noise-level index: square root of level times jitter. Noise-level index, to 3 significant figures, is 3.97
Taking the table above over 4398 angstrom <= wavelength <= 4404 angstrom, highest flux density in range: 13.99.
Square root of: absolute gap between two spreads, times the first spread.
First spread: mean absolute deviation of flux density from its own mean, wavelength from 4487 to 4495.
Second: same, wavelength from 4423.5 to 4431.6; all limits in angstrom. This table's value 3.7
